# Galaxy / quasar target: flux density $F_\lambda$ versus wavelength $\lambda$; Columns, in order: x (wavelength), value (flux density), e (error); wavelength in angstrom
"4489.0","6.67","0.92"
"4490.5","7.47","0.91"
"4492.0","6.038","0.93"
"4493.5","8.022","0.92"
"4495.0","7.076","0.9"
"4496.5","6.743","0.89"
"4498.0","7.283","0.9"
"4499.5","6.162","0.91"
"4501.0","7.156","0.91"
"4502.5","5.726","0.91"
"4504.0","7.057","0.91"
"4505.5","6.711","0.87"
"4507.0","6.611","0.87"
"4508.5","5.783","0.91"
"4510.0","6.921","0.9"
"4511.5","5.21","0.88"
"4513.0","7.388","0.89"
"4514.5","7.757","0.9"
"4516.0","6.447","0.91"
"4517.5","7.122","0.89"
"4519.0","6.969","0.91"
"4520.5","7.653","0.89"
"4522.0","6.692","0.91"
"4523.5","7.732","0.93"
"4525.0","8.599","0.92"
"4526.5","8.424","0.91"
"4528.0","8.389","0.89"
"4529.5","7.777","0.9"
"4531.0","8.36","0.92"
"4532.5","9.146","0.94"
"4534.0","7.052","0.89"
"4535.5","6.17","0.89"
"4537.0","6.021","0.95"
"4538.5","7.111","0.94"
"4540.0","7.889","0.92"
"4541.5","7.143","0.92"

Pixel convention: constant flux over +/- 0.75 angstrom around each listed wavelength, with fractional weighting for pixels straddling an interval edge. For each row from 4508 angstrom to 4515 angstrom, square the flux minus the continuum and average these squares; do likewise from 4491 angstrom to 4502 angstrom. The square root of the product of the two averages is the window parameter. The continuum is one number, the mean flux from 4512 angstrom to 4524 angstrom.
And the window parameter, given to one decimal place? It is 0.8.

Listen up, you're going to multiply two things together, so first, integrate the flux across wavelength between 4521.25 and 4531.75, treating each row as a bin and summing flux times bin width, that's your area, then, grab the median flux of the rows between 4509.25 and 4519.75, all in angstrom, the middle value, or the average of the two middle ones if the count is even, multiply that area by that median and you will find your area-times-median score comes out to 585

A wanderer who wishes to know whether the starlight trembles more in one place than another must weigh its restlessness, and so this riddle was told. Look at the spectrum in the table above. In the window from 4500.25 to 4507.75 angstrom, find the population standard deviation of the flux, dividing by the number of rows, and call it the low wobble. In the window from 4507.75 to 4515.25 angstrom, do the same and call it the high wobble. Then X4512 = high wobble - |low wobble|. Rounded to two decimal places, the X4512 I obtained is 0.46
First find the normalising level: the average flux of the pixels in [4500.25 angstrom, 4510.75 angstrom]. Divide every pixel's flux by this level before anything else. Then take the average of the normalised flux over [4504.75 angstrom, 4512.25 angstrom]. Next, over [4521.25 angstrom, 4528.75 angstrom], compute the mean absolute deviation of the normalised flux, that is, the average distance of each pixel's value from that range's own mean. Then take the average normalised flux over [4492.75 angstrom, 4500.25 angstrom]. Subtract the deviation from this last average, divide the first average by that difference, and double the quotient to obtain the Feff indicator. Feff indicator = 1.94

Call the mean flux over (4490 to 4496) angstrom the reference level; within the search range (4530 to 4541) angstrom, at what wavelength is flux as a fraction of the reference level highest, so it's 4532.5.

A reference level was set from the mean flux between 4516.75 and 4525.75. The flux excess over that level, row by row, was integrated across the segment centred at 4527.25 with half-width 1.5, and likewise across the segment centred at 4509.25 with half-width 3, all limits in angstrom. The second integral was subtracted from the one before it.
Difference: 11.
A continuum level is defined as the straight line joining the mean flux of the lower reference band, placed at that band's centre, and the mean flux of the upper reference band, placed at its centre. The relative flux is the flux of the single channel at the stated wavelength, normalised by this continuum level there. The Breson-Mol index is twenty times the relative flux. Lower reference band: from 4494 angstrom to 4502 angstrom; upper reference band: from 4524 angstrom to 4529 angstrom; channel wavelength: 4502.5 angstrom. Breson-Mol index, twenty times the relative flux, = 16.1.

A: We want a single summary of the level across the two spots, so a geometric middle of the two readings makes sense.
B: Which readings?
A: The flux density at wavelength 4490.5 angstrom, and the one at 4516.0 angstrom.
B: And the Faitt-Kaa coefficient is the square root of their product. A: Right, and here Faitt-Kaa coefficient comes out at 6.9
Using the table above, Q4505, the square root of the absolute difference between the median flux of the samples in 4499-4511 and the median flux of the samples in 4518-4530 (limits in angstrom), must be 1.0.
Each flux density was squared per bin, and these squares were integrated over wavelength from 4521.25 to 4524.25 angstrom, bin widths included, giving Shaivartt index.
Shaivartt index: 157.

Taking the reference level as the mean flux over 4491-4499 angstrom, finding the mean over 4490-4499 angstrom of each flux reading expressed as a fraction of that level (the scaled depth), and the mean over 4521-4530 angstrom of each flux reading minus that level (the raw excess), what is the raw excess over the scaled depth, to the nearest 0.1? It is 0.9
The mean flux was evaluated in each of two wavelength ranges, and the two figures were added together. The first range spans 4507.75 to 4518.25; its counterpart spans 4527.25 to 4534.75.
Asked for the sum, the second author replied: 14.8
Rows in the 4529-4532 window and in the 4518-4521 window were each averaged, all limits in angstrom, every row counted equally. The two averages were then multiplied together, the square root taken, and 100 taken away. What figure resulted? -92.3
